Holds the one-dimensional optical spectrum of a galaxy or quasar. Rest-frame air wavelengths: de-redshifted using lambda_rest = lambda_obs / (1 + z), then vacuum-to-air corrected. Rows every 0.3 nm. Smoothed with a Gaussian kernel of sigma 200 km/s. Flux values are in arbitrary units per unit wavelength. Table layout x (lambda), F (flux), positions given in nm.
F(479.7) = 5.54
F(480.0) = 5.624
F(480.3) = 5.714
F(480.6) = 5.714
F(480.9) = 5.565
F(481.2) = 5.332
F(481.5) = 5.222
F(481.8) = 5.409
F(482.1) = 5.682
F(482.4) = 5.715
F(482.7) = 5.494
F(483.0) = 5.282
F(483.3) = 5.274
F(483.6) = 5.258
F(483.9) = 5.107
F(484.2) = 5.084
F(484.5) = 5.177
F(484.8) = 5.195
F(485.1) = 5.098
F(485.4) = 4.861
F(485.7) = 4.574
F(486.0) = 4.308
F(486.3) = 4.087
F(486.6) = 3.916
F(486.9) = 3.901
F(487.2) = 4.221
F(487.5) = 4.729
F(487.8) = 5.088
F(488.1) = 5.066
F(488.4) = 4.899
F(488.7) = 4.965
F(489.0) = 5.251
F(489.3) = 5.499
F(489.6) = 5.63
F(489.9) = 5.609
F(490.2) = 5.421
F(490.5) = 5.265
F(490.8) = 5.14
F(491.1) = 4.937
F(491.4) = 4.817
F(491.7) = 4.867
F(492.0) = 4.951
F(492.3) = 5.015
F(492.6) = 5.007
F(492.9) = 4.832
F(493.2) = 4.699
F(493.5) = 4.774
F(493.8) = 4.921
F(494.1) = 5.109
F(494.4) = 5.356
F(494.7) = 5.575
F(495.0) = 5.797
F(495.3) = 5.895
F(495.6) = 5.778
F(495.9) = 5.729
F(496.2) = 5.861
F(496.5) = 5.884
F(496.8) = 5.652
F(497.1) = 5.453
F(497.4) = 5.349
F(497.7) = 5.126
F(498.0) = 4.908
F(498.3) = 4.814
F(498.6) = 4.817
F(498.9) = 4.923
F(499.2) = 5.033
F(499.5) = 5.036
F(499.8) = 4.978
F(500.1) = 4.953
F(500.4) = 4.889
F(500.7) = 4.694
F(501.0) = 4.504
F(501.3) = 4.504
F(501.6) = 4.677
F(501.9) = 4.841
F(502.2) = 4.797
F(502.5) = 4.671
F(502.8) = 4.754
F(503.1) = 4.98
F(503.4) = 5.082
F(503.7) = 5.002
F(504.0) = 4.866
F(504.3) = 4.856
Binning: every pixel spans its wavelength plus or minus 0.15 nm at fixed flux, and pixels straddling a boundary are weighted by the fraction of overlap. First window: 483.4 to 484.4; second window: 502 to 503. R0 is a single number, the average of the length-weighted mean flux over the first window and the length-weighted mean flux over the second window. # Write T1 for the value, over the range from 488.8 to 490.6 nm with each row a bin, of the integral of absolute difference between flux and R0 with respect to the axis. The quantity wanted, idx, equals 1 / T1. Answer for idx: 1.2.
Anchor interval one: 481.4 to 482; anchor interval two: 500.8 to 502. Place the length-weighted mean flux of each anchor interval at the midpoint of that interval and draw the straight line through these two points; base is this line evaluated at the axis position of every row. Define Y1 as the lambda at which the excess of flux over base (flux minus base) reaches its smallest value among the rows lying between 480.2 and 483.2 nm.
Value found 481.5 nm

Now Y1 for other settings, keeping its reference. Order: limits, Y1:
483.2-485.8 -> 485.7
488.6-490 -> 488.7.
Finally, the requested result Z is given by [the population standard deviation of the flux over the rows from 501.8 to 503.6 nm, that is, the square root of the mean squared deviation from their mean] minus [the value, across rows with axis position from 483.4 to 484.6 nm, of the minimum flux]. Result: -4.9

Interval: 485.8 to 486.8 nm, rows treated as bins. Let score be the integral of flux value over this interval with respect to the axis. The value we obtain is 4.1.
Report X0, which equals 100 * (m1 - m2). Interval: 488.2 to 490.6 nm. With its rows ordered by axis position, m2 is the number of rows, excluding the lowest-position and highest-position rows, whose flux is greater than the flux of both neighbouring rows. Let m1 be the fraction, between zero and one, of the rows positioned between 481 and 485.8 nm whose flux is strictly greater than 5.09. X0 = -19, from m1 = 0.8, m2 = 1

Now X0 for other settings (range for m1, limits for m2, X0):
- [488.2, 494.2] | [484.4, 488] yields -60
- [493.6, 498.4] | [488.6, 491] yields -19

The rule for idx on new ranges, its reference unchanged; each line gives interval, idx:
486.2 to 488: 0.8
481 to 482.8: 1.1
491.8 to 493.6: 5.0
